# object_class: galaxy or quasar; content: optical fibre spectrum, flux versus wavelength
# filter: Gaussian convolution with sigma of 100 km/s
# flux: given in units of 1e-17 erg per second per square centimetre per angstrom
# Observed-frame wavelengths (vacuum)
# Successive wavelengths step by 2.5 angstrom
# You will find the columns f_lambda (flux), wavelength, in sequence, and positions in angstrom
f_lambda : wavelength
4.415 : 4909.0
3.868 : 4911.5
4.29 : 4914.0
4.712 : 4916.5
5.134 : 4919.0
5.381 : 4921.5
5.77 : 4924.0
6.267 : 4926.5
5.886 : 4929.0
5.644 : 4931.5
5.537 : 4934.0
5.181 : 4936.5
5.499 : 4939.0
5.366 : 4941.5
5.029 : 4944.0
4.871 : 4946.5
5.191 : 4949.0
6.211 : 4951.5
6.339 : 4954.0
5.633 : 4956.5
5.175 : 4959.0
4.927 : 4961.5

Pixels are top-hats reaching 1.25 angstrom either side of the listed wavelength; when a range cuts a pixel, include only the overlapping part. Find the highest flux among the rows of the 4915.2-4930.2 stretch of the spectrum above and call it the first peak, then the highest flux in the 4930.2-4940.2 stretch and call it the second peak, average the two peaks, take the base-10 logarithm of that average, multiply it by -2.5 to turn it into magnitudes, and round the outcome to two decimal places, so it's -1.94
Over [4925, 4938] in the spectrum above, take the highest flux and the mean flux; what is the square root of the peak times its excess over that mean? 1.88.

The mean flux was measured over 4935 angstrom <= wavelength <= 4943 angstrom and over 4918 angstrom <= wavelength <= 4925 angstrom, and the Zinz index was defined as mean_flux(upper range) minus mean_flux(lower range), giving -0.08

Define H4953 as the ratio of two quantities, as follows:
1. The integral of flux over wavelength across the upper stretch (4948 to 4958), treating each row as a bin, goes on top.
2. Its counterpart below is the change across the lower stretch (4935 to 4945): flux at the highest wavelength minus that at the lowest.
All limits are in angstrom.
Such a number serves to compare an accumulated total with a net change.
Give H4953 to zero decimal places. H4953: -384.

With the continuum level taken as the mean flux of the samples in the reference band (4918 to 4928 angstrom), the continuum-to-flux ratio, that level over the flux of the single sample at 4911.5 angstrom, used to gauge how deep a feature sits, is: 1.46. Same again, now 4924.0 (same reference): 0.98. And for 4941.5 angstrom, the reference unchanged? 1.05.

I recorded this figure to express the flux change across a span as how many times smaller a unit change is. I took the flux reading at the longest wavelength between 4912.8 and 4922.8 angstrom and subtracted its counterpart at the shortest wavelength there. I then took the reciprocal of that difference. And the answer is 0.9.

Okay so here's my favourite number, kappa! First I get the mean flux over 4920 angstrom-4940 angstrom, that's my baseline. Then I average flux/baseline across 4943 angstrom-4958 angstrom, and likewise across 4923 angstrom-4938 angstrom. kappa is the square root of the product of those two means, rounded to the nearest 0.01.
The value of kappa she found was 1.00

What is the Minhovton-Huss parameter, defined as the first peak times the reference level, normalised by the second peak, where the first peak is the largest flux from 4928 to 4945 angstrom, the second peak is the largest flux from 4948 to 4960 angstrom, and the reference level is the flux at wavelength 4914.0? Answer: 4.0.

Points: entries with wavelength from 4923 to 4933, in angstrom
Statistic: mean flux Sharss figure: 5.89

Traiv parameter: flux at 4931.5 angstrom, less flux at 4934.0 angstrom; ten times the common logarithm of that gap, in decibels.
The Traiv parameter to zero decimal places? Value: -10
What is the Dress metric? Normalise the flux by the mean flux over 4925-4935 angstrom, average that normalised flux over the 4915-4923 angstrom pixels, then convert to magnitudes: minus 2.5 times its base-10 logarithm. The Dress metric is 0.15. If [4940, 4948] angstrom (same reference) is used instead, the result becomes 0.15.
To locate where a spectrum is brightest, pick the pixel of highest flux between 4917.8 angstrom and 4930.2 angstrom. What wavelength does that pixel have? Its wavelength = 4926.5 angstrom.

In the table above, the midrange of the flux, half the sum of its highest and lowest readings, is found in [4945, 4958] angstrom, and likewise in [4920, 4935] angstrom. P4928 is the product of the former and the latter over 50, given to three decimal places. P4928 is 0.653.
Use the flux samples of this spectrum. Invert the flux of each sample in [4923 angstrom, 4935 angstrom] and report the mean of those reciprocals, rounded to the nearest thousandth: 0.172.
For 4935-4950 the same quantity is 0.193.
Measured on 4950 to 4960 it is 0.172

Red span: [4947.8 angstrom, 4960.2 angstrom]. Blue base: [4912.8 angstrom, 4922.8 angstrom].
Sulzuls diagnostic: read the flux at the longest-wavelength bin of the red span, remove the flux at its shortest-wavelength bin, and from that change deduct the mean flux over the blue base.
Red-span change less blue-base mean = -4.9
